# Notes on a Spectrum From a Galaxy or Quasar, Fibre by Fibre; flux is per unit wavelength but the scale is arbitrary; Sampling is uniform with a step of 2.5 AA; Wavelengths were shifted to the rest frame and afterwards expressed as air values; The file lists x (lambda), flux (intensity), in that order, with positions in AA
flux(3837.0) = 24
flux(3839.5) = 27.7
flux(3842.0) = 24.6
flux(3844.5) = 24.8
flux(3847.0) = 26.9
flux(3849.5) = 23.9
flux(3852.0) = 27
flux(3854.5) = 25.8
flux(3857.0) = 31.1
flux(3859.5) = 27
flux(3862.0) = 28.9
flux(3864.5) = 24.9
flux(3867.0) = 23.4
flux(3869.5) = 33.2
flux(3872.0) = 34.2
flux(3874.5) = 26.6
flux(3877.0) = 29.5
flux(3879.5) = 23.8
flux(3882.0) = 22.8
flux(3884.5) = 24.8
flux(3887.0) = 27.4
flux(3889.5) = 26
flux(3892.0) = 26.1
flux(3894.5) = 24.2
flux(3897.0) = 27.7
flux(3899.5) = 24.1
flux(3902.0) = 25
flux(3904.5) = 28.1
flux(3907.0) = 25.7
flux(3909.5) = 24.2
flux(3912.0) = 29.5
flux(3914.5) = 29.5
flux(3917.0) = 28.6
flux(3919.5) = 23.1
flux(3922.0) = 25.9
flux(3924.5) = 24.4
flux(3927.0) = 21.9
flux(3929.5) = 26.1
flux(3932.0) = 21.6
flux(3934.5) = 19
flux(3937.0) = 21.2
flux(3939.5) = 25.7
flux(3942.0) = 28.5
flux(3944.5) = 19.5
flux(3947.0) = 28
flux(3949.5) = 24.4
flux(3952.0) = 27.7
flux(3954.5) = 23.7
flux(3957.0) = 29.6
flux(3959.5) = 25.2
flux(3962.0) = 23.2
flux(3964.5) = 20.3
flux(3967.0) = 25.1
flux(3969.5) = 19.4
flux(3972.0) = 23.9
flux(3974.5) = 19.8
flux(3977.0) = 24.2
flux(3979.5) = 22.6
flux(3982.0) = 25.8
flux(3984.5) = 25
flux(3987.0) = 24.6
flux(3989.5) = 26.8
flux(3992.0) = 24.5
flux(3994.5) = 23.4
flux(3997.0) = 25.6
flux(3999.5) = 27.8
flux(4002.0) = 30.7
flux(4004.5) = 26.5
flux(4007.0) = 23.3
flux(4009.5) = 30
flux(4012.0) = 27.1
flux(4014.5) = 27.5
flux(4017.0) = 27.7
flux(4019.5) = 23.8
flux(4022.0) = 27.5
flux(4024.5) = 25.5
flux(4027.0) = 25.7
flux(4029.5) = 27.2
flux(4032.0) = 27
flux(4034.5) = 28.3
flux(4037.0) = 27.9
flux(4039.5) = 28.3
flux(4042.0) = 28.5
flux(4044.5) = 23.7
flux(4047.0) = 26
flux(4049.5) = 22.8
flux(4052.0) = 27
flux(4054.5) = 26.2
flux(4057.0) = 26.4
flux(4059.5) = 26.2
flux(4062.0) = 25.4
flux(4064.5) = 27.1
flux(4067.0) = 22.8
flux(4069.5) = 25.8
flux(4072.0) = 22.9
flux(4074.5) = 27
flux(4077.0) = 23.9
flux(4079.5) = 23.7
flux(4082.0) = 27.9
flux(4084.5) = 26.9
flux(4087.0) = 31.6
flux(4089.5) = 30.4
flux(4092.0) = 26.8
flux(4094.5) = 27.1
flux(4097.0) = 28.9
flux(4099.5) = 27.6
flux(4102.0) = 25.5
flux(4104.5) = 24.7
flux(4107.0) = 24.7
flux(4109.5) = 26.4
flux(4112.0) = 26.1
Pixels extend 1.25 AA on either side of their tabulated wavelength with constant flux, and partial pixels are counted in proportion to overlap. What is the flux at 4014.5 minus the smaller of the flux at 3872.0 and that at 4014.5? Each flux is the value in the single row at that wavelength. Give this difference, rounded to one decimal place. 0.0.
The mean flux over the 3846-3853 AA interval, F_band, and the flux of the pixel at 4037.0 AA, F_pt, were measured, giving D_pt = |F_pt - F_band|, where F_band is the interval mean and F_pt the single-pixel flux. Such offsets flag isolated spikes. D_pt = 2.0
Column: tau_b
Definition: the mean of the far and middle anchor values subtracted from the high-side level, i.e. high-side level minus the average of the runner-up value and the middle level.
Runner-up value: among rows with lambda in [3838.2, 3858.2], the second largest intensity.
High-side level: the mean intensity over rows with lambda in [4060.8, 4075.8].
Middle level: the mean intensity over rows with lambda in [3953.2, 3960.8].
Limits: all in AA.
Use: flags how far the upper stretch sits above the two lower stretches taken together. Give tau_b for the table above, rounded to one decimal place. -1.8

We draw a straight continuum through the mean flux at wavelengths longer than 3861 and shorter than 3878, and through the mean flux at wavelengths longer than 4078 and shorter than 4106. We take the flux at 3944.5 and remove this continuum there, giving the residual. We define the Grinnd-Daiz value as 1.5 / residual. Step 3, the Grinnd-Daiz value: -0.2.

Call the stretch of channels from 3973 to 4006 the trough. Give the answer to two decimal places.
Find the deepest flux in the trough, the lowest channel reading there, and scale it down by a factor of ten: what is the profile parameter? 1.98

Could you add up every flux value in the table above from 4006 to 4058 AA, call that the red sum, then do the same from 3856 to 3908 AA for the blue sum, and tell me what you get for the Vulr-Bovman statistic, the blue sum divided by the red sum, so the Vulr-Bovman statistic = 1.01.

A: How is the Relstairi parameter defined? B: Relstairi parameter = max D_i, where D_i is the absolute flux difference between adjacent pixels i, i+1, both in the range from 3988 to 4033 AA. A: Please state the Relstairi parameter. 6.7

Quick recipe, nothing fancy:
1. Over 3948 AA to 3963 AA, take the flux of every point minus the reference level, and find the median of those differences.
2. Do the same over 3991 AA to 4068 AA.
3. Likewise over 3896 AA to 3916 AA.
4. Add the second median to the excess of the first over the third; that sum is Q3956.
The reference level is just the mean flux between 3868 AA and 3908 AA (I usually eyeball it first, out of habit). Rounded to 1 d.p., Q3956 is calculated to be -2.2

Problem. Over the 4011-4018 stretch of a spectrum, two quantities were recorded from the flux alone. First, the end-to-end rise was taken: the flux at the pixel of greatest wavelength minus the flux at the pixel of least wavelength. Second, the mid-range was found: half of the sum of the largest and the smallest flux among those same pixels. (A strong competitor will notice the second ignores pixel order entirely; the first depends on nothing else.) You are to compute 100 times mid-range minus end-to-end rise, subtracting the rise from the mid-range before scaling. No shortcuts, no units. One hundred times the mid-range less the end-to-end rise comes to 2680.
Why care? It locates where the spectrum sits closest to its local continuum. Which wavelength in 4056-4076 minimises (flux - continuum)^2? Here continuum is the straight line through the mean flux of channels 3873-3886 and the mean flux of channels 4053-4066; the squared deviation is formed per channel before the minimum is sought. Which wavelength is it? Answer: 4059.5 AA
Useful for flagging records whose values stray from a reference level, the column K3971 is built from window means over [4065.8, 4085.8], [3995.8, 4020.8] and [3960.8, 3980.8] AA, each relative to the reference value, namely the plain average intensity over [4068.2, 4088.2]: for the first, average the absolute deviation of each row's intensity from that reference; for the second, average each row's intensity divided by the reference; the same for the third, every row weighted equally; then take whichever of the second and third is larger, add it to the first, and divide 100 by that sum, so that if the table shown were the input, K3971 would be 34.2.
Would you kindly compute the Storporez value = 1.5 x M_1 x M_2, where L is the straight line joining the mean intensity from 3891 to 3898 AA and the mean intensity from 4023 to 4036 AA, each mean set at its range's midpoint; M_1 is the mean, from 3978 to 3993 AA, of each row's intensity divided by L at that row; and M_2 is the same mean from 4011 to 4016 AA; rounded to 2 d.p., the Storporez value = 1.44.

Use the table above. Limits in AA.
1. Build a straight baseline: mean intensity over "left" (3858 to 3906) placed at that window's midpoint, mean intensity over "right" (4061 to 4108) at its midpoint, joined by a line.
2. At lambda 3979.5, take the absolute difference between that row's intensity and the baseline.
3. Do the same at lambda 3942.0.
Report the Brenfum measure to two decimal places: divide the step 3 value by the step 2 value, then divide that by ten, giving 0.05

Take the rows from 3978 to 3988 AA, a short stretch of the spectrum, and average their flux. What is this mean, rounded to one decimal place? 24.5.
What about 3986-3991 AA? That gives 25.7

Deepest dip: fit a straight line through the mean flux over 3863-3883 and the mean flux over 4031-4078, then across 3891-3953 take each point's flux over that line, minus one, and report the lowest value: -0.29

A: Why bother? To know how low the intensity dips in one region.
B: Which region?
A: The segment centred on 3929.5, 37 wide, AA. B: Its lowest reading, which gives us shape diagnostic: 19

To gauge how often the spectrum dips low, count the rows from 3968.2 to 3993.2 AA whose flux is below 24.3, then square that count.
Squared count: 25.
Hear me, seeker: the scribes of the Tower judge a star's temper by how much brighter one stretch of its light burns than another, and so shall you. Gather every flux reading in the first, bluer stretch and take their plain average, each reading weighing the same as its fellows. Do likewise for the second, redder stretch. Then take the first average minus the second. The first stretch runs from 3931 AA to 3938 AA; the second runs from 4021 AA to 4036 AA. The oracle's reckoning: -6.3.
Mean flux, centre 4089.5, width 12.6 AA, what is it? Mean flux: 28.6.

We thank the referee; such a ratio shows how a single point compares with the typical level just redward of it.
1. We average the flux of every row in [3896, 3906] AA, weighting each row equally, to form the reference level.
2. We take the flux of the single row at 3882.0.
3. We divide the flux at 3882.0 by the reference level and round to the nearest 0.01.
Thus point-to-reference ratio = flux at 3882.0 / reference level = 0.87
